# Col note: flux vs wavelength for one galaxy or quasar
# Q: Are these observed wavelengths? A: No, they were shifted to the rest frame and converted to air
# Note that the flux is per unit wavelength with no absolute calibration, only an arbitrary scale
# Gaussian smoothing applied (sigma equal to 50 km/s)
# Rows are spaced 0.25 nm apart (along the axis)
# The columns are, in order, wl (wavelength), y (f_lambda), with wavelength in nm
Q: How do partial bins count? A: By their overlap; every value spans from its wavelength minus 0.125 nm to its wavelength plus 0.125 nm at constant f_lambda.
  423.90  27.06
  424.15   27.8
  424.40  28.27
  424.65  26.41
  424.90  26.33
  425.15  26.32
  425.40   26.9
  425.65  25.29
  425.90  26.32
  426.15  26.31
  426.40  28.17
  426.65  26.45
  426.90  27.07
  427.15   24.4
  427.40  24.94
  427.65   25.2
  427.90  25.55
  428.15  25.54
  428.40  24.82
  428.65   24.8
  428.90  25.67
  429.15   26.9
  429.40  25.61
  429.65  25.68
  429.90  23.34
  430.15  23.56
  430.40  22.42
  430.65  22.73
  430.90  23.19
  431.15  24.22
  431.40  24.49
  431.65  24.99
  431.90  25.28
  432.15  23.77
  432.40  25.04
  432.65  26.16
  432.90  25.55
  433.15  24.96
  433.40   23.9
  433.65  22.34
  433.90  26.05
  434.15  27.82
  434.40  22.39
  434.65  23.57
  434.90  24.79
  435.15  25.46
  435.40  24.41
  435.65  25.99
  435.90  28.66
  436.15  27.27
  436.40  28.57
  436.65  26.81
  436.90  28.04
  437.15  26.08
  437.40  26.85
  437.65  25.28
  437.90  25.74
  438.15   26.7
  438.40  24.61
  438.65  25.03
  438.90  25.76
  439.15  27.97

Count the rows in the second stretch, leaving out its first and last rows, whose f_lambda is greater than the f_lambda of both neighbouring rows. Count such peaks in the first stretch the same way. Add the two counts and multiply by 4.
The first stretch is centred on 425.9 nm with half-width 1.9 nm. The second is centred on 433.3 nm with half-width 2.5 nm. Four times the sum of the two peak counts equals 36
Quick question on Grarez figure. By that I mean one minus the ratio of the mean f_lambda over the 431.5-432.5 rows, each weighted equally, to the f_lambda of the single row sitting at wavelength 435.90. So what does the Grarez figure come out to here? 0.14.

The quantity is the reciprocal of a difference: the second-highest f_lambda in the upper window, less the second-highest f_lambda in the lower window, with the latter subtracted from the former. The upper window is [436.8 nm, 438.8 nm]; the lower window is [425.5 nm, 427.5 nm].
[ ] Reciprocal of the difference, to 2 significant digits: -4.5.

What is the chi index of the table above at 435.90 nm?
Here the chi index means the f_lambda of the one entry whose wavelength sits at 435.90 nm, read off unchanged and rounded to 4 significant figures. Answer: 28.66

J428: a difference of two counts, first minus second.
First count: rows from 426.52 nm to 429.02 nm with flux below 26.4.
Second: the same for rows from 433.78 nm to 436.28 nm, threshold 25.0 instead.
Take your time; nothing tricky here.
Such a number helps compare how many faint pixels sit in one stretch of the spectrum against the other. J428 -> 4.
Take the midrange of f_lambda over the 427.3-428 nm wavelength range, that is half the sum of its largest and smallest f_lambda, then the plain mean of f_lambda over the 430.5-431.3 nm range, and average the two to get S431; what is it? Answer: 24.3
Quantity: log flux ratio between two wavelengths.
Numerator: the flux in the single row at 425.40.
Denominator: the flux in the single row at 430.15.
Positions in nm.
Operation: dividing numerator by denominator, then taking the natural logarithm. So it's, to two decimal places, 0.13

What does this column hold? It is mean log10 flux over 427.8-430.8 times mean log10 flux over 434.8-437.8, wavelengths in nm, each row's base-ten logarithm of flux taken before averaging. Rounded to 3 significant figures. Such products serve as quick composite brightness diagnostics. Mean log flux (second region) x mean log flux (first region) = 1.98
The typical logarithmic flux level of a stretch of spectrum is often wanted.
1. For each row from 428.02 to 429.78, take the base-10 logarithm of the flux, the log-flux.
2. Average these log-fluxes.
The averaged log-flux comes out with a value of 1.41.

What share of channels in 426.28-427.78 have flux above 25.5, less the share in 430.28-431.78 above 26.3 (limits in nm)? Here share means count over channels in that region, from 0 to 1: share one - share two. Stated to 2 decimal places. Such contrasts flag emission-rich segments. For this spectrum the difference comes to 0.50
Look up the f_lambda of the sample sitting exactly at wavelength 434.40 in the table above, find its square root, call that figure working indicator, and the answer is 4.73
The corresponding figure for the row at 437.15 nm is 5.11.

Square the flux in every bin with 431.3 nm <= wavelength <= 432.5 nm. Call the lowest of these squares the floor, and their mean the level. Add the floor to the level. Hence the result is 1176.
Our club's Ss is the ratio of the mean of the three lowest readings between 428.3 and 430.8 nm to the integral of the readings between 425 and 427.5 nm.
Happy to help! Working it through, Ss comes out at 0.35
